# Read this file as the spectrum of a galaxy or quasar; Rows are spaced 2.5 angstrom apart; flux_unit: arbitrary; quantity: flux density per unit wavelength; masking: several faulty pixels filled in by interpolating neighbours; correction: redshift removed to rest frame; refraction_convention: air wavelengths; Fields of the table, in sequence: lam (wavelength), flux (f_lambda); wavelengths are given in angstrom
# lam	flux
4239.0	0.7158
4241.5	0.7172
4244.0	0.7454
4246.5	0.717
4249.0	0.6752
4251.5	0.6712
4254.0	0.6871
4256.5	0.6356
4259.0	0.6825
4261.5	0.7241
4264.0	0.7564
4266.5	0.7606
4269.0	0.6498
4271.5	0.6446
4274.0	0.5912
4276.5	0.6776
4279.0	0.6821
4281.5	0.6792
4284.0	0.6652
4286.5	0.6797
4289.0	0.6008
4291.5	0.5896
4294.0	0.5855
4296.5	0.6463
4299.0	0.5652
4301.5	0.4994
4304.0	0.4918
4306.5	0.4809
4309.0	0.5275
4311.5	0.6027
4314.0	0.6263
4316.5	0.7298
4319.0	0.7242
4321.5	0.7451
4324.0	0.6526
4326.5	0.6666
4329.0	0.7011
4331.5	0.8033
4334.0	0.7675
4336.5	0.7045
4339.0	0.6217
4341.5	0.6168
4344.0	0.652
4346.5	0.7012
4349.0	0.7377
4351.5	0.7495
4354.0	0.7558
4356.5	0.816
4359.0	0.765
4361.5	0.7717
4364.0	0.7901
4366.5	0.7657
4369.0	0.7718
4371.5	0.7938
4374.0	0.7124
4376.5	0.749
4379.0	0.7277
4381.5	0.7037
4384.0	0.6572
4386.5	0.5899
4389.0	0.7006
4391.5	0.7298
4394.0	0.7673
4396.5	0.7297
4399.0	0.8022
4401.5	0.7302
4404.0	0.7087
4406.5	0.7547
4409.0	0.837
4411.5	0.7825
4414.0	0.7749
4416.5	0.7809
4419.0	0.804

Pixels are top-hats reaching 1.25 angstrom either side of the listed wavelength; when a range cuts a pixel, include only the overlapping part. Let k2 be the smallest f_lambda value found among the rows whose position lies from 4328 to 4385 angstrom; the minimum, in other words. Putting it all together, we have 0.6168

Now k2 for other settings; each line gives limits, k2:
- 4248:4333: 0.4809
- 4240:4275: 0.5912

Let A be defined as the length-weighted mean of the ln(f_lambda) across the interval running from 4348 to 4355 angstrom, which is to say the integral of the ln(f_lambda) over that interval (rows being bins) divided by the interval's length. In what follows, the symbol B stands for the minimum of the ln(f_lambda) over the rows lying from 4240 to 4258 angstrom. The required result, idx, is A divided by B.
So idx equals 0.64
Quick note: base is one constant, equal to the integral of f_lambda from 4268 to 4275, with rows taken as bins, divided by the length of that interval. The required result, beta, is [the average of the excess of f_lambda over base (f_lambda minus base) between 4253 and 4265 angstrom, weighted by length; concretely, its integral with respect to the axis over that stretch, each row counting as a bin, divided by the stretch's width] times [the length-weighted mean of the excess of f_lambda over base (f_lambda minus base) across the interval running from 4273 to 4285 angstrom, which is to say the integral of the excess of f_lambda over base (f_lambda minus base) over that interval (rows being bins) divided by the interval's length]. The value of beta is 0.002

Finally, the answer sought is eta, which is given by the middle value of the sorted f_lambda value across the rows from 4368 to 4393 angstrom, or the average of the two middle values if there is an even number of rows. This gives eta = 0.72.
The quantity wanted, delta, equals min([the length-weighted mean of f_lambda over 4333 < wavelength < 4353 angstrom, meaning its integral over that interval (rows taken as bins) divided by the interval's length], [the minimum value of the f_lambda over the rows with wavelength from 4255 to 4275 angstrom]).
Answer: 0.59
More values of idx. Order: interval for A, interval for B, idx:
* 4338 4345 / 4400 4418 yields 1.34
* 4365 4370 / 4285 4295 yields 0.49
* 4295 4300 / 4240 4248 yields 1.51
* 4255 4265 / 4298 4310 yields 0.49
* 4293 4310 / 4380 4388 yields 1.17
